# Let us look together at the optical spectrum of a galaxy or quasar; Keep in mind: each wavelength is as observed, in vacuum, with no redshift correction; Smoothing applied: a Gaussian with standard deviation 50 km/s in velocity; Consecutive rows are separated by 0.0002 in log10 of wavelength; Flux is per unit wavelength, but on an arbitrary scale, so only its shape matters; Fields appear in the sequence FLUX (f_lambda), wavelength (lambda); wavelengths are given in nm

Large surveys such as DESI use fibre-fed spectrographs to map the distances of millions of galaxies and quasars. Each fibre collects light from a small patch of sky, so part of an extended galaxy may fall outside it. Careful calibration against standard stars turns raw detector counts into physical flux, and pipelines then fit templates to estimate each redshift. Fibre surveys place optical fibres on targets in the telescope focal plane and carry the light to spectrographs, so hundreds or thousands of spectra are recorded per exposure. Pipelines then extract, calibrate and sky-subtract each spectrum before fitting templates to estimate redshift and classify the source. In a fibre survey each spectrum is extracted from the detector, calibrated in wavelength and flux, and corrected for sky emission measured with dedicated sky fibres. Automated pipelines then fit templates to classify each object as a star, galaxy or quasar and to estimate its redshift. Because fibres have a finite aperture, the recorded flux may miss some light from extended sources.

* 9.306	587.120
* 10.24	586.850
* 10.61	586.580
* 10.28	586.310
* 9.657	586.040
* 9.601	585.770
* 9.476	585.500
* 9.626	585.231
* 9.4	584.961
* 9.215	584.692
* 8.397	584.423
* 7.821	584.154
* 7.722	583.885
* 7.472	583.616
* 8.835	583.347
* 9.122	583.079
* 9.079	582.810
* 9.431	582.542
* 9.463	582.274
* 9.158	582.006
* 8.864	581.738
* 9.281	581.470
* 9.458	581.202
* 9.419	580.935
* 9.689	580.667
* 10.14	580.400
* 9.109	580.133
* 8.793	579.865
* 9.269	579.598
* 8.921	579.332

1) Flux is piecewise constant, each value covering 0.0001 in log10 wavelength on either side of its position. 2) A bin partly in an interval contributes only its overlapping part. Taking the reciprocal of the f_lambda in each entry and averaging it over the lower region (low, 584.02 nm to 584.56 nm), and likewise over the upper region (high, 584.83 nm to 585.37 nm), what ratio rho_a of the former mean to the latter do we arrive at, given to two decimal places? 1.17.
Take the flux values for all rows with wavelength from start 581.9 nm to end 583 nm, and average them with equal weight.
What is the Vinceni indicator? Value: 9.3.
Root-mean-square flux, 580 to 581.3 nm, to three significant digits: 9.57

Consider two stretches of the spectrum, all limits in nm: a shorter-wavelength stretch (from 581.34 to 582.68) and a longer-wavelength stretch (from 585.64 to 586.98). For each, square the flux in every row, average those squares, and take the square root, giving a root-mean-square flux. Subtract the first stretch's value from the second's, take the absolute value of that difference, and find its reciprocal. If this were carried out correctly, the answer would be 1.2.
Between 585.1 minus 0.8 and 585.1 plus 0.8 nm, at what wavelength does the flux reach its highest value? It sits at 585.231 nm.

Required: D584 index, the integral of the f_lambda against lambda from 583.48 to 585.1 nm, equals 13.5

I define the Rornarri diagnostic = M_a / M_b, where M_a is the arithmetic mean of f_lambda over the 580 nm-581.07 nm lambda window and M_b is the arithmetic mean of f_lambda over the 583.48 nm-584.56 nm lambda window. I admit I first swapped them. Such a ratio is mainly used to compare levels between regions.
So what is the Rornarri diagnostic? 1.22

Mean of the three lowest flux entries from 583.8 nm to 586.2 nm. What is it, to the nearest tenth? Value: 8.0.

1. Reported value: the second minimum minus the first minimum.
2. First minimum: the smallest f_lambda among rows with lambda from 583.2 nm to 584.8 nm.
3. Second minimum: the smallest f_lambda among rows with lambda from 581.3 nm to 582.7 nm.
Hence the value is 1.4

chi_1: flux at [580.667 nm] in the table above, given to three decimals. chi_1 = 9.689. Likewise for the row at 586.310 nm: 10.280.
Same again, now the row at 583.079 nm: 9.122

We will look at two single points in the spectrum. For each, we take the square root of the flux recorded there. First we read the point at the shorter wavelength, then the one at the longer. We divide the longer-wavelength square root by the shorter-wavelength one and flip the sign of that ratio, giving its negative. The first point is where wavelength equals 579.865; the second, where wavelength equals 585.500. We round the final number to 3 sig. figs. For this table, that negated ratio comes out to -1.04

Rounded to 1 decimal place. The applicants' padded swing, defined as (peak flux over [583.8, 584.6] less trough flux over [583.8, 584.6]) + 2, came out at 2.7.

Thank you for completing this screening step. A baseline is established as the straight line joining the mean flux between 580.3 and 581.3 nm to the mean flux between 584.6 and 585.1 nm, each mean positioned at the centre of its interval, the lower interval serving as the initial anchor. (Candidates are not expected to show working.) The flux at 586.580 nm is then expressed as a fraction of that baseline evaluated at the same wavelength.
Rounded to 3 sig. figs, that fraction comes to 1.16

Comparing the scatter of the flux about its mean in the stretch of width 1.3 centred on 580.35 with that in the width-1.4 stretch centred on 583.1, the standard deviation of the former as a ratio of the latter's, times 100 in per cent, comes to 68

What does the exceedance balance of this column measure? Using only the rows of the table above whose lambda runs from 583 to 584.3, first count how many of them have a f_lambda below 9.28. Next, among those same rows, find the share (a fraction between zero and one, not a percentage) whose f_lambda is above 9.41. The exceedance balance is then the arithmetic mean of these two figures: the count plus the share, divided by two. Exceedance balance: 2.5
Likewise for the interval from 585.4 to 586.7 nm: 0.5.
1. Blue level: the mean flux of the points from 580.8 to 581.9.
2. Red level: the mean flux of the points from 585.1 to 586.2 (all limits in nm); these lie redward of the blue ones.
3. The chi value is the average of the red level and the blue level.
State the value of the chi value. 9.4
